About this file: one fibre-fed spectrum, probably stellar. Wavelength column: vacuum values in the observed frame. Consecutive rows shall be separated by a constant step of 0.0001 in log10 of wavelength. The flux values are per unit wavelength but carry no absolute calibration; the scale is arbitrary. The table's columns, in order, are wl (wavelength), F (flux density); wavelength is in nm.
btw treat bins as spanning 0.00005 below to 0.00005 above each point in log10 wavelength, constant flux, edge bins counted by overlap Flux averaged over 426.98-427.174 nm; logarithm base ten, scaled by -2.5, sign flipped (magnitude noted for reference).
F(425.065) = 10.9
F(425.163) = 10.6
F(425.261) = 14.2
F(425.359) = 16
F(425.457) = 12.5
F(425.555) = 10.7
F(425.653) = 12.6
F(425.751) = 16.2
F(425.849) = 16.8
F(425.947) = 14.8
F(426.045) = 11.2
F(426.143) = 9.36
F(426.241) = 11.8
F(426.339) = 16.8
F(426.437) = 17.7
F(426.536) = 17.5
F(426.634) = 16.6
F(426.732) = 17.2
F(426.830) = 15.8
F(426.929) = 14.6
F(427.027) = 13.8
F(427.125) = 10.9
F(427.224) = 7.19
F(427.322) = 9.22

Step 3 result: 2.73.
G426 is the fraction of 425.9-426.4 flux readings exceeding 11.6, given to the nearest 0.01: 0.60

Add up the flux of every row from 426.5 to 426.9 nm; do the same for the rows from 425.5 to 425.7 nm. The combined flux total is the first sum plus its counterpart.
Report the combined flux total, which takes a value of 90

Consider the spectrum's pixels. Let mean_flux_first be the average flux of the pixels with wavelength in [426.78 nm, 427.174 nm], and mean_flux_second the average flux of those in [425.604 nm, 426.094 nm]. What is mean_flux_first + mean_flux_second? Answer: 28.1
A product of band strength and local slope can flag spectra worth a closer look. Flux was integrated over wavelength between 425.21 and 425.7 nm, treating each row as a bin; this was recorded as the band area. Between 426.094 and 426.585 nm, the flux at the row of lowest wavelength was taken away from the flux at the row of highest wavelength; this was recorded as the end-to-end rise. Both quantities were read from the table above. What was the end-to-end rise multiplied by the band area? 53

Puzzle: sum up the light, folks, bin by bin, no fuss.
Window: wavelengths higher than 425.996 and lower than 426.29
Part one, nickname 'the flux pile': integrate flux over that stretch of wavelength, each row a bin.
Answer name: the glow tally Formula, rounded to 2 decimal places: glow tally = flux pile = 3.18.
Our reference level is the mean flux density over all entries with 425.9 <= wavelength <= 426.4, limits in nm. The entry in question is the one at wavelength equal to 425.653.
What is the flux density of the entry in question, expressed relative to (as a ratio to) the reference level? 0.98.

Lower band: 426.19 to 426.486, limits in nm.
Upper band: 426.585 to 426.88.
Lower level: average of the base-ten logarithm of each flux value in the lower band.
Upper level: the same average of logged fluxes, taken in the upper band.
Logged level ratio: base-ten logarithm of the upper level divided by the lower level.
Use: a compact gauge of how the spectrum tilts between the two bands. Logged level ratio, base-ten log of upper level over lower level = 0.013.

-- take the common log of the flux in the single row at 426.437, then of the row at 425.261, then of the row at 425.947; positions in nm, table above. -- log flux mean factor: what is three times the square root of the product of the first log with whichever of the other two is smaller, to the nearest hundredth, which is 3.60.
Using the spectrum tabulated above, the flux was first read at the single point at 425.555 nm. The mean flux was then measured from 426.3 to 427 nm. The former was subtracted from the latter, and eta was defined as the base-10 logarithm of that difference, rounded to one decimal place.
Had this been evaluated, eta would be 0.8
